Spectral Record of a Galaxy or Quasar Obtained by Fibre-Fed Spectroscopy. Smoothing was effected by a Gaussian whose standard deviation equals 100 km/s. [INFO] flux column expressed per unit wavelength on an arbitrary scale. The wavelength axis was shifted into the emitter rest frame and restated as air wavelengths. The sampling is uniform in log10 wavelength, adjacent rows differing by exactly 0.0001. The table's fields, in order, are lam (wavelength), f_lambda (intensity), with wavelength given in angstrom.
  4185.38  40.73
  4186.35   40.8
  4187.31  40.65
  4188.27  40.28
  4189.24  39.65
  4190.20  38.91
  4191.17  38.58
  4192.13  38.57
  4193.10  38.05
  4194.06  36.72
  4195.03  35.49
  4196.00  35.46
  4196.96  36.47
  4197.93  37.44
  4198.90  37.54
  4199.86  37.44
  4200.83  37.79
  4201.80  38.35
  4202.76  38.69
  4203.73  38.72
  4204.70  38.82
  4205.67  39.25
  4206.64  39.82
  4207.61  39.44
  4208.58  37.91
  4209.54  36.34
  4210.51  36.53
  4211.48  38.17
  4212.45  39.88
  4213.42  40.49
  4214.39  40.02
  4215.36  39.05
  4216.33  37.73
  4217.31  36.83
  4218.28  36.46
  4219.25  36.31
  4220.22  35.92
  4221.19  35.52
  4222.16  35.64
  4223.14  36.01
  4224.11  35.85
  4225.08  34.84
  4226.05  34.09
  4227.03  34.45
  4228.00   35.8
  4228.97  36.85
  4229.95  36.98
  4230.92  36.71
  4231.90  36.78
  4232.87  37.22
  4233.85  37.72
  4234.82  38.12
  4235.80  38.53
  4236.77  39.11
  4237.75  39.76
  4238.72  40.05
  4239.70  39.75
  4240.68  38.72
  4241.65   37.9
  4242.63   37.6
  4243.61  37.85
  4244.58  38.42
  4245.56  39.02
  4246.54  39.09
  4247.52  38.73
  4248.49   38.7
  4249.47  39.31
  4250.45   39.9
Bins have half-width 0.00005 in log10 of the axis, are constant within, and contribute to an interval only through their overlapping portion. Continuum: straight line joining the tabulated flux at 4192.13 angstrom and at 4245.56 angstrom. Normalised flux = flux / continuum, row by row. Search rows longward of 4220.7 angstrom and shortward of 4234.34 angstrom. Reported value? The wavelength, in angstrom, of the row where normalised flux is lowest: 4226.05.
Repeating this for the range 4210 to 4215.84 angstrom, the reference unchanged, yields 4210.51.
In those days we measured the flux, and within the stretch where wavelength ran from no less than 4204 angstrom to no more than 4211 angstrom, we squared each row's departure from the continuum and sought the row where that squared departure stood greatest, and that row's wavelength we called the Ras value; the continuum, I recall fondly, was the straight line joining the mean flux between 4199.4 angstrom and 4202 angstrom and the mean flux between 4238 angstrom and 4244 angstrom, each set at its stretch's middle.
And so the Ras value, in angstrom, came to 4206.64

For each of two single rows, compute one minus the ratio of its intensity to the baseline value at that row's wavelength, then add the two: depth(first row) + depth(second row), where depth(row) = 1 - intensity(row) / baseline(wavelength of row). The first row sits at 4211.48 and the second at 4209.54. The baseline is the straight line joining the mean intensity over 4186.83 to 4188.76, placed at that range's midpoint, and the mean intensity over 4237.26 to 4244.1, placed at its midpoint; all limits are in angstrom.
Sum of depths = 0.13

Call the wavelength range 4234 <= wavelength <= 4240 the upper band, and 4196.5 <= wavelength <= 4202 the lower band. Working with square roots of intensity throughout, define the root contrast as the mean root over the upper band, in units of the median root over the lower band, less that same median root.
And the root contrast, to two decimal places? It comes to -5.10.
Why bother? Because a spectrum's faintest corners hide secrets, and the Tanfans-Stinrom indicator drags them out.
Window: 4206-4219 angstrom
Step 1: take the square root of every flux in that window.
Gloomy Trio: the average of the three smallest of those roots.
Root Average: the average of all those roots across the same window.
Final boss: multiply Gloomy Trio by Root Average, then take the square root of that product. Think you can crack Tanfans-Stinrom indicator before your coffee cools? 6.11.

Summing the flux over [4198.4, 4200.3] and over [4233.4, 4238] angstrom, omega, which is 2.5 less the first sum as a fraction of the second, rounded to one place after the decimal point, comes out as 2.1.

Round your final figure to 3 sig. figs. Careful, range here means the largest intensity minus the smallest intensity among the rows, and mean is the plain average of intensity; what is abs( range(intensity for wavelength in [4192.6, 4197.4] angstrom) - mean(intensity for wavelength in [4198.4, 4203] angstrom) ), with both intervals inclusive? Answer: 35.4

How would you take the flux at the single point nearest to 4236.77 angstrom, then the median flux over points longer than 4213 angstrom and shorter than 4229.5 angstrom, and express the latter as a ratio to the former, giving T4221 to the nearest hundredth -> 0.92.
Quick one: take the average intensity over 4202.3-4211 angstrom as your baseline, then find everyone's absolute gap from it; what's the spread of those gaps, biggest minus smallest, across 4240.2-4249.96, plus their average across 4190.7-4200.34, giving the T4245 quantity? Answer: 2.2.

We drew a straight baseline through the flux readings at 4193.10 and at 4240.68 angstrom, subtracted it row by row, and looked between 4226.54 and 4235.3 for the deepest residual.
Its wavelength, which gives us 4227.03 angstrom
